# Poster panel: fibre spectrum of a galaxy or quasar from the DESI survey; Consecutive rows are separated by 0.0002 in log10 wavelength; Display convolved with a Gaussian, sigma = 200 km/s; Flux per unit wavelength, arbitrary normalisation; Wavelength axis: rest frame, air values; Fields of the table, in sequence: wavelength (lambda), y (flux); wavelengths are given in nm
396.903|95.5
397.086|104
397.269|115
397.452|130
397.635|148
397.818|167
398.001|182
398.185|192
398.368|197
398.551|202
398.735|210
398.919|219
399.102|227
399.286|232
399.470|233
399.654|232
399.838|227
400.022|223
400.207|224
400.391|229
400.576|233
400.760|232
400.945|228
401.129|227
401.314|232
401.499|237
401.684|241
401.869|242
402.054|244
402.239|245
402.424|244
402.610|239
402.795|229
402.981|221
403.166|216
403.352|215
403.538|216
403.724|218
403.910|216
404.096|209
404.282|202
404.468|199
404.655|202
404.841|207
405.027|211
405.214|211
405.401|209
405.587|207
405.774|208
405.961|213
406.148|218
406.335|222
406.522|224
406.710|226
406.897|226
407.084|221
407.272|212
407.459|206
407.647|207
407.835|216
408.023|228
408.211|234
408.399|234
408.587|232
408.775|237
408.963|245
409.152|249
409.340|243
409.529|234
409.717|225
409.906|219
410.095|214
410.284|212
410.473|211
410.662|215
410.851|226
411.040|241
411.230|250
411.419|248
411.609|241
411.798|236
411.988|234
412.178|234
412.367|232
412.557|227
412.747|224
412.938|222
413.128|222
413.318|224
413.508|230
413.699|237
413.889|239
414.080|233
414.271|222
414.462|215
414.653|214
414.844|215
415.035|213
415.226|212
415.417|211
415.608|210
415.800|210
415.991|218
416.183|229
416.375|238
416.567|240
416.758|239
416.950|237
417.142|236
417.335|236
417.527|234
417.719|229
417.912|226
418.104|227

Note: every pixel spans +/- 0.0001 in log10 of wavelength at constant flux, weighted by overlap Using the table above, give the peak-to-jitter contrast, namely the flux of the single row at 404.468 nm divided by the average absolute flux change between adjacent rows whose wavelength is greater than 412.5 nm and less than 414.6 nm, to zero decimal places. 43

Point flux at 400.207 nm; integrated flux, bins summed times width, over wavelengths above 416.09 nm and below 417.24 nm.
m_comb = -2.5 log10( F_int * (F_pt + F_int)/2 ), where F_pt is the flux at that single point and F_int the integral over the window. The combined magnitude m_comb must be -12.07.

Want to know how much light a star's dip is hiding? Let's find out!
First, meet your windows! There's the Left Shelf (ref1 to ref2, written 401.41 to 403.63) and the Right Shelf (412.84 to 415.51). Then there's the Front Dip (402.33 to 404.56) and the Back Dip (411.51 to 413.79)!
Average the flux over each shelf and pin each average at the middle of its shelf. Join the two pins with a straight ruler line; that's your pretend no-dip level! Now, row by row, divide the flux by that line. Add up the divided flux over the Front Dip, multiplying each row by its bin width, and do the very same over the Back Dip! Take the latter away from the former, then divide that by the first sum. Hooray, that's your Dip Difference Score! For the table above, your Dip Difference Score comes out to -0.12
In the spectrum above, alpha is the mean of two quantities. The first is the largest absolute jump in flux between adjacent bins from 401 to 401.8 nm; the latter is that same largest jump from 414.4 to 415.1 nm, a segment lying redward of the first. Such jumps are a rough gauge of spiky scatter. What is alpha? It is 3.5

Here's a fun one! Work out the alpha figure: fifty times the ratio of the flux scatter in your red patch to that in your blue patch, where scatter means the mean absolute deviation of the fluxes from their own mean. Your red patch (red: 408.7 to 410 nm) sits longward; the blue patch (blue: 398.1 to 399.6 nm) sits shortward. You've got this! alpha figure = 31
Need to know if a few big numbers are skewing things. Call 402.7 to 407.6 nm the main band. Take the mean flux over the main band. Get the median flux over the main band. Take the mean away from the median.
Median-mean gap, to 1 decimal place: 0.0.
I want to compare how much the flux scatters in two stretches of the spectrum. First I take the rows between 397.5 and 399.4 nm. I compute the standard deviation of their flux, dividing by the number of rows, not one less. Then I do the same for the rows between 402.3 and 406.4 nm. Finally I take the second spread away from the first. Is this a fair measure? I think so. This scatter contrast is 14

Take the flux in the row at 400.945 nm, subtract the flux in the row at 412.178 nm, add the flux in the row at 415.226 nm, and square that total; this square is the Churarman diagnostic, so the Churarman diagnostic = 42436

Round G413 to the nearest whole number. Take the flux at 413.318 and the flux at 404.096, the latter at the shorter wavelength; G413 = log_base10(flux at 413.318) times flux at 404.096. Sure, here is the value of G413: 491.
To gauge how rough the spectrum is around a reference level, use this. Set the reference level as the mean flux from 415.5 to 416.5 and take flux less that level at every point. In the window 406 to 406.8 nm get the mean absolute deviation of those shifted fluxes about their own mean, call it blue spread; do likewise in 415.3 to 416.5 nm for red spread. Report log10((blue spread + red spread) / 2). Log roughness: 0.78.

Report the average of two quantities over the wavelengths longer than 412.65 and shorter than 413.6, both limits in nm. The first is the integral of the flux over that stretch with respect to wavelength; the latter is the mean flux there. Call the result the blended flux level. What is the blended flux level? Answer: 219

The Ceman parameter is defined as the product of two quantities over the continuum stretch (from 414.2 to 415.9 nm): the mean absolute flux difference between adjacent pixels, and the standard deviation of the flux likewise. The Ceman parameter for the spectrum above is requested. 6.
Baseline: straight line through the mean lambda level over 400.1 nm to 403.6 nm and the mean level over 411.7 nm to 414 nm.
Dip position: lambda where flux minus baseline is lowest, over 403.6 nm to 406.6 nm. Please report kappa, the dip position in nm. 404.468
